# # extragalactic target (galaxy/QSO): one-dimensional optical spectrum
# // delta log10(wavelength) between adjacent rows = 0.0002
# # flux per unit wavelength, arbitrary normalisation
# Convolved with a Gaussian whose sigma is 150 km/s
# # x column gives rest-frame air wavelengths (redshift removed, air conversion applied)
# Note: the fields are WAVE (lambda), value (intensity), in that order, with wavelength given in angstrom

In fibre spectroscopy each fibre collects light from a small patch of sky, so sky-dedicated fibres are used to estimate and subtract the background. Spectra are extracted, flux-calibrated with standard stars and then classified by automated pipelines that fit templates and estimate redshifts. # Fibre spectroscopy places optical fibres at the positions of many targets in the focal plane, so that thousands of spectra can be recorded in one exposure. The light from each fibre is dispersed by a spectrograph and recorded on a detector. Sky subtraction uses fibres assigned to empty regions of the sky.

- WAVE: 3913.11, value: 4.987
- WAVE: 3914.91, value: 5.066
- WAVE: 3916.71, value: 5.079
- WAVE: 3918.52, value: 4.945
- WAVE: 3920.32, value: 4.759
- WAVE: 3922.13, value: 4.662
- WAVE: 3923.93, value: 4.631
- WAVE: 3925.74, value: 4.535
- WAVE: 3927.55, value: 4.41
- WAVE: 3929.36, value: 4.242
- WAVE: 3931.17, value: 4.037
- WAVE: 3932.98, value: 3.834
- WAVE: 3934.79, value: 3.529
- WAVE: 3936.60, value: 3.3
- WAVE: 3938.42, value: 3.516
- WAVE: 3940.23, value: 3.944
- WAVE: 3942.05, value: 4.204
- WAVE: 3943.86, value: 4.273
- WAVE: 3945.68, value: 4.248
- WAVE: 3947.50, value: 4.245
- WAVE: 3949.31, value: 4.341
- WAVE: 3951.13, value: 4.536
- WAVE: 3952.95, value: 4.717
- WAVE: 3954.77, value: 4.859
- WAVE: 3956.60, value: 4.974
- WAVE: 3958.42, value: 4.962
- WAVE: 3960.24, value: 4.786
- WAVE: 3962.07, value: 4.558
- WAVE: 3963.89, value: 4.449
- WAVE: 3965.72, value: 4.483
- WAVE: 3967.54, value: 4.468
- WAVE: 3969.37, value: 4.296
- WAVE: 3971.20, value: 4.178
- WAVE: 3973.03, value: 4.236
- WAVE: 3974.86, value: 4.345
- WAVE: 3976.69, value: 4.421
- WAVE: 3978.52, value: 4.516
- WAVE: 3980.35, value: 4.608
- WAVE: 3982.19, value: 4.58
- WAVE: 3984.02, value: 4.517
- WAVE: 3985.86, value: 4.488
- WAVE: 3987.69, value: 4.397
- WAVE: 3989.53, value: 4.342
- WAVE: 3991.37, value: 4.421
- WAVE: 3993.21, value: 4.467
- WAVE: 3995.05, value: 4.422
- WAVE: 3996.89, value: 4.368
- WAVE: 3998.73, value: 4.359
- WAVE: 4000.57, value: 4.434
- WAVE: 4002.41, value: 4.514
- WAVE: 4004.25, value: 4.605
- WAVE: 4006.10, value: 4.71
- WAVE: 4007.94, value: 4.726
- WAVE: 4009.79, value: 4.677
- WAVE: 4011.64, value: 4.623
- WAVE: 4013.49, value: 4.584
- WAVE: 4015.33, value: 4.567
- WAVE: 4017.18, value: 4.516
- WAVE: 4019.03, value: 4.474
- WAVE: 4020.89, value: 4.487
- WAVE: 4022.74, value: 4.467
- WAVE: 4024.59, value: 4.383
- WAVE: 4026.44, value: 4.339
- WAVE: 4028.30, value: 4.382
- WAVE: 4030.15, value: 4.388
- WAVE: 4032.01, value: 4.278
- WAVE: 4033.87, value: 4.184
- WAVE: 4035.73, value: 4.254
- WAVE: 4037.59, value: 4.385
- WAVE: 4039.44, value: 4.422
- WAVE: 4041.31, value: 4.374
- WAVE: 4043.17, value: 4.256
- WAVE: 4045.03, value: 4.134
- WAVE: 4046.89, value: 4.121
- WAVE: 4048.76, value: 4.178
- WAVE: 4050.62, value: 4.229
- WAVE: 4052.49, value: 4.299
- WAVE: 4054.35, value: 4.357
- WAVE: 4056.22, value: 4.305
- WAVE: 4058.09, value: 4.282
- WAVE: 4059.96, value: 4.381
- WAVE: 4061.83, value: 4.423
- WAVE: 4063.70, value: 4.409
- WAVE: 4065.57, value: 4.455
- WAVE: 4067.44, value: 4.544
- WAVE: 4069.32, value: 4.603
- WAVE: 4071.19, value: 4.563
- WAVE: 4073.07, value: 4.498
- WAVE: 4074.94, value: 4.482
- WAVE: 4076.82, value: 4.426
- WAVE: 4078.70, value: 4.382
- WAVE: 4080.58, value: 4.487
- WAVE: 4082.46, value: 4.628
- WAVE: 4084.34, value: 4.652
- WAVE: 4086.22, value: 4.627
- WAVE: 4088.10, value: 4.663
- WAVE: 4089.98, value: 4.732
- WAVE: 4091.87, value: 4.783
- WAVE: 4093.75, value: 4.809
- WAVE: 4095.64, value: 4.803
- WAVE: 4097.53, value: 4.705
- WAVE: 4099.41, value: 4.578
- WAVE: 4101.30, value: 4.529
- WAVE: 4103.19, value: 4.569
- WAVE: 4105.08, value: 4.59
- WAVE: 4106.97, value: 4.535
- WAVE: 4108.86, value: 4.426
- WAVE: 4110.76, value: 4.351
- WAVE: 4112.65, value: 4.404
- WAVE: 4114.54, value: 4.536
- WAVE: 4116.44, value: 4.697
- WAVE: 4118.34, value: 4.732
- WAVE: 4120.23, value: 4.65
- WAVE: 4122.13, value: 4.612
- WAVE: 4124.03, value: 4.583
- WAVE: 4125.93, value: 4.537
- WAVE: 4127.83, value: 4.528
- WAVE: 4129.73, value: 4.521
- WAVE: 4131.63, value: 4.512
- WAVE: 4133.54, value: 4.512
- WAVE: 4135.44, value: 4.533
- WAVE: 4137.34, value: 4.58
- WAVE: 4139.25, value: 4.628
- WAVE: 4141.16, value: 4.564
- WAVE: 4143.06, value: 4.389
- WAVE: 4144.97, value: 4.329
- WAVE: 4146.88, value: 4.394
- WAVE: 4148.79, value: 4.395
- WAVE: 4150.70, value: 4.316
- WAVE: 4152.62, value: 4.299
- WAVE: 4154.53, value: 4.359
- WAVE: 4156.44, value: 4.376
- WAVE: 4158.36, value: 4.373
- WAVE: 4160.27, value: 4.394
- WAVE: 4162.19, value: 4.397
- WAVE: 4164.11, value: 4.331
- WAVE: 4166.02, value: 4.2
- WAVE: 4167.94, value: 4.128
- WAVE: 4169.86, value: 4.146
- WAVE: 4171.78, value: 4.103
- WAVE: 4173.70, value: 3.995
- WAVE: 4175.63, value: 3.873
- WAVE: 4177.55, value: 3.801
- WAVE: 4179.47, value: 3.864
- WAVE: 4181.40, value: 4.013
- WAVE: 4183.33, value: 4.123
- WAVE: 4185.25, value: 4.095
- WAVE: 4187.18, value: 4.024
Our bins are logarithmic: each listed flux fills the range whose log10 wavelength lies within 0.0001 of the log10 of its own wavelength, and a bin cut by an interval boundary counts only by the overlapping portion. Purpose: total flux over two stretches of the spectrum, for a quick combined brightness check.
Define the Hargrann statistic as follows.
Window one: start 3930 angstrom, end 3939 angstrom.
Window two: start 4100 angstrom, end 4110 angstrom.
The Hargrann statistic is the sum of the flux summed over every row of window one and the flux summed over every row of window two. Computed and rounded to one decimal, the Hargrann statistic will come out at 40.9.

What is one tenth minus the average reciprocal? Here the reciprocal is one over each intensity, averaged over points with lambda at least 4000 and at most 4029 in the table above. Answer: -0.121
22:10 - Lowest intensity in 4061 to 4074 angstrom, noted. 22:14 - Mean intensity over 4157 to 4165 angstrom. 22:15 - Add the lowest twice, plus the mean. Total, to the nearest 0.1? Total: 13.2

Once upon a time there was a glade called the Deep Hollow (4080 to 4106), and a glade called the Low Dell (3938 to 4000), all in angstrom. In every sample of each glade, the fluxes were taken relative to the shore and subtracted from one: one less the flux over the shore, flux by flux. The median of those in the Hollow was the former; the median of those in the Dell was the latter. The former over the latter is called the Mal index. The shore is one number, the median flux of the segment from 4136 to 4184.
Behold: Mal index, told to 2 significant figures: 3.4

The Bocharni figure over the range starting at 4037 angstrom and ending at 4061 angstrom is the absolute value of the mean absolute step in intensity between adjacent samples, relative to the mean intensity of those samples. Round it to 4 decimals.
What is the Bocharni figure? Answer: 0.0145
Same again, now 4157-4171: 0.0121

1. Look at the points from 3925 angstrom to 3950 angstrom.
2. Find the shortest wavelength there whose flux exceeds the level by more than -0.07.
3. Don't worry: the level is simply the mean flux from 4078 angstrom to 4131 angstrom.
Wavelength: 3925.74 angstrom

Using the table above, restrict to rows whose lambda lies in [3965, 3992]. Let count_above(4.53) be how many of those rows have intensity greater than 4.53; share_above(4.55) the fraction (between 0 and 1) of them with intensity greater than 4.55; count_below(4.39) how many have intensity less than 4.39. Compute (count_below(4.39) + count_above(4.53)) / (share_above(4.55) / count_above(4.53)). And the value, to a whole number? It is 105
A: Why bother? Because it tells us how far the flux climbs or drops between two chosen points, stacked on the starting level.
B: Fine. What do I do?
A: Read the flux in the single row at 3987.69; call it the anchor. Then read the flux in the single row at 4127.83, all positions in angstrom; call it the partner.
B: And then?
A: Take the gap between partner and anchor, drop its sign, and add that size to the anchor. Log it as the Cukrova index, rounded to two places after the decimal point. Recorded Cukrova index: 4.53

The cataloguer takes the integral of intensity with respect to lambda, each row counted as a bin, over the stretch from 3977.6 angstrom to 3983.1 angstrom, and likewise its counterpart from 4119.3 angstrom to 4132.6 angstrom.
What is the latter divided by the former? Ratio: 2.4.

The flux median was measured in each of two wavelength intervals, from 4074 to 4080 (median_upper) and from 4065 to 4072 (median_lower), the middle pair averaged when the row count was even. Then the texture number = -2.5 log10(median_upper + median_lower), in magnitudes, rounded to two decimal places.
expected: -2.38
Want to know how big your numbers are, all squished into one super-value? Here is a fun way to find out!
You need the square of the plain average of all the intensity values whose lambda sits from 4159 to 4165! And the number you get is 19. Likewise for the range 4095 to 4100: 22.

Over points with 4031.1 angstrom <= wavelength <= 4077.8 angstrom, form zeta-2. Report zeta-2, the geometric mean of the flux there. 4.35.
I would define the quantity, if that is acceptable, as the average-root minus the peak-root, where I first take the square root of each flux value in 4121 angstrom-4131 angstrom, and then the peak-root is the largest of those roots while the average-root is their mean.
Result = -0.013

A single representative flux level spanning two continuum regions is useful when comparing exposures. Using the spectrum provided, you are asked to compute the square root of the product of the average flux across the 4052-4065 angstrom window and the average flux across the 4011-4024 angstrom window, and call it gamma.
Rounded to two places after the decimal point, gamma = 4.44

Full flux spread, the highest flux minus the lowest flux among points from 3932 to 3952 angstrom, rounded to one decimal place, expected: 1.2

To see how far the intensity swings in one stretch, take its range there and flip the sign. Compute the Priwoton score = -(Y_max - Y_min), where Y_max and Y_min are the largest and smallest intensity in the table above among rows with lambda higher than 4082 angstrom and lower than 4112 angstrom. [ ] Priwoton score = -0.46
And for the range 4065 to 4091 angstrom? -0.35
